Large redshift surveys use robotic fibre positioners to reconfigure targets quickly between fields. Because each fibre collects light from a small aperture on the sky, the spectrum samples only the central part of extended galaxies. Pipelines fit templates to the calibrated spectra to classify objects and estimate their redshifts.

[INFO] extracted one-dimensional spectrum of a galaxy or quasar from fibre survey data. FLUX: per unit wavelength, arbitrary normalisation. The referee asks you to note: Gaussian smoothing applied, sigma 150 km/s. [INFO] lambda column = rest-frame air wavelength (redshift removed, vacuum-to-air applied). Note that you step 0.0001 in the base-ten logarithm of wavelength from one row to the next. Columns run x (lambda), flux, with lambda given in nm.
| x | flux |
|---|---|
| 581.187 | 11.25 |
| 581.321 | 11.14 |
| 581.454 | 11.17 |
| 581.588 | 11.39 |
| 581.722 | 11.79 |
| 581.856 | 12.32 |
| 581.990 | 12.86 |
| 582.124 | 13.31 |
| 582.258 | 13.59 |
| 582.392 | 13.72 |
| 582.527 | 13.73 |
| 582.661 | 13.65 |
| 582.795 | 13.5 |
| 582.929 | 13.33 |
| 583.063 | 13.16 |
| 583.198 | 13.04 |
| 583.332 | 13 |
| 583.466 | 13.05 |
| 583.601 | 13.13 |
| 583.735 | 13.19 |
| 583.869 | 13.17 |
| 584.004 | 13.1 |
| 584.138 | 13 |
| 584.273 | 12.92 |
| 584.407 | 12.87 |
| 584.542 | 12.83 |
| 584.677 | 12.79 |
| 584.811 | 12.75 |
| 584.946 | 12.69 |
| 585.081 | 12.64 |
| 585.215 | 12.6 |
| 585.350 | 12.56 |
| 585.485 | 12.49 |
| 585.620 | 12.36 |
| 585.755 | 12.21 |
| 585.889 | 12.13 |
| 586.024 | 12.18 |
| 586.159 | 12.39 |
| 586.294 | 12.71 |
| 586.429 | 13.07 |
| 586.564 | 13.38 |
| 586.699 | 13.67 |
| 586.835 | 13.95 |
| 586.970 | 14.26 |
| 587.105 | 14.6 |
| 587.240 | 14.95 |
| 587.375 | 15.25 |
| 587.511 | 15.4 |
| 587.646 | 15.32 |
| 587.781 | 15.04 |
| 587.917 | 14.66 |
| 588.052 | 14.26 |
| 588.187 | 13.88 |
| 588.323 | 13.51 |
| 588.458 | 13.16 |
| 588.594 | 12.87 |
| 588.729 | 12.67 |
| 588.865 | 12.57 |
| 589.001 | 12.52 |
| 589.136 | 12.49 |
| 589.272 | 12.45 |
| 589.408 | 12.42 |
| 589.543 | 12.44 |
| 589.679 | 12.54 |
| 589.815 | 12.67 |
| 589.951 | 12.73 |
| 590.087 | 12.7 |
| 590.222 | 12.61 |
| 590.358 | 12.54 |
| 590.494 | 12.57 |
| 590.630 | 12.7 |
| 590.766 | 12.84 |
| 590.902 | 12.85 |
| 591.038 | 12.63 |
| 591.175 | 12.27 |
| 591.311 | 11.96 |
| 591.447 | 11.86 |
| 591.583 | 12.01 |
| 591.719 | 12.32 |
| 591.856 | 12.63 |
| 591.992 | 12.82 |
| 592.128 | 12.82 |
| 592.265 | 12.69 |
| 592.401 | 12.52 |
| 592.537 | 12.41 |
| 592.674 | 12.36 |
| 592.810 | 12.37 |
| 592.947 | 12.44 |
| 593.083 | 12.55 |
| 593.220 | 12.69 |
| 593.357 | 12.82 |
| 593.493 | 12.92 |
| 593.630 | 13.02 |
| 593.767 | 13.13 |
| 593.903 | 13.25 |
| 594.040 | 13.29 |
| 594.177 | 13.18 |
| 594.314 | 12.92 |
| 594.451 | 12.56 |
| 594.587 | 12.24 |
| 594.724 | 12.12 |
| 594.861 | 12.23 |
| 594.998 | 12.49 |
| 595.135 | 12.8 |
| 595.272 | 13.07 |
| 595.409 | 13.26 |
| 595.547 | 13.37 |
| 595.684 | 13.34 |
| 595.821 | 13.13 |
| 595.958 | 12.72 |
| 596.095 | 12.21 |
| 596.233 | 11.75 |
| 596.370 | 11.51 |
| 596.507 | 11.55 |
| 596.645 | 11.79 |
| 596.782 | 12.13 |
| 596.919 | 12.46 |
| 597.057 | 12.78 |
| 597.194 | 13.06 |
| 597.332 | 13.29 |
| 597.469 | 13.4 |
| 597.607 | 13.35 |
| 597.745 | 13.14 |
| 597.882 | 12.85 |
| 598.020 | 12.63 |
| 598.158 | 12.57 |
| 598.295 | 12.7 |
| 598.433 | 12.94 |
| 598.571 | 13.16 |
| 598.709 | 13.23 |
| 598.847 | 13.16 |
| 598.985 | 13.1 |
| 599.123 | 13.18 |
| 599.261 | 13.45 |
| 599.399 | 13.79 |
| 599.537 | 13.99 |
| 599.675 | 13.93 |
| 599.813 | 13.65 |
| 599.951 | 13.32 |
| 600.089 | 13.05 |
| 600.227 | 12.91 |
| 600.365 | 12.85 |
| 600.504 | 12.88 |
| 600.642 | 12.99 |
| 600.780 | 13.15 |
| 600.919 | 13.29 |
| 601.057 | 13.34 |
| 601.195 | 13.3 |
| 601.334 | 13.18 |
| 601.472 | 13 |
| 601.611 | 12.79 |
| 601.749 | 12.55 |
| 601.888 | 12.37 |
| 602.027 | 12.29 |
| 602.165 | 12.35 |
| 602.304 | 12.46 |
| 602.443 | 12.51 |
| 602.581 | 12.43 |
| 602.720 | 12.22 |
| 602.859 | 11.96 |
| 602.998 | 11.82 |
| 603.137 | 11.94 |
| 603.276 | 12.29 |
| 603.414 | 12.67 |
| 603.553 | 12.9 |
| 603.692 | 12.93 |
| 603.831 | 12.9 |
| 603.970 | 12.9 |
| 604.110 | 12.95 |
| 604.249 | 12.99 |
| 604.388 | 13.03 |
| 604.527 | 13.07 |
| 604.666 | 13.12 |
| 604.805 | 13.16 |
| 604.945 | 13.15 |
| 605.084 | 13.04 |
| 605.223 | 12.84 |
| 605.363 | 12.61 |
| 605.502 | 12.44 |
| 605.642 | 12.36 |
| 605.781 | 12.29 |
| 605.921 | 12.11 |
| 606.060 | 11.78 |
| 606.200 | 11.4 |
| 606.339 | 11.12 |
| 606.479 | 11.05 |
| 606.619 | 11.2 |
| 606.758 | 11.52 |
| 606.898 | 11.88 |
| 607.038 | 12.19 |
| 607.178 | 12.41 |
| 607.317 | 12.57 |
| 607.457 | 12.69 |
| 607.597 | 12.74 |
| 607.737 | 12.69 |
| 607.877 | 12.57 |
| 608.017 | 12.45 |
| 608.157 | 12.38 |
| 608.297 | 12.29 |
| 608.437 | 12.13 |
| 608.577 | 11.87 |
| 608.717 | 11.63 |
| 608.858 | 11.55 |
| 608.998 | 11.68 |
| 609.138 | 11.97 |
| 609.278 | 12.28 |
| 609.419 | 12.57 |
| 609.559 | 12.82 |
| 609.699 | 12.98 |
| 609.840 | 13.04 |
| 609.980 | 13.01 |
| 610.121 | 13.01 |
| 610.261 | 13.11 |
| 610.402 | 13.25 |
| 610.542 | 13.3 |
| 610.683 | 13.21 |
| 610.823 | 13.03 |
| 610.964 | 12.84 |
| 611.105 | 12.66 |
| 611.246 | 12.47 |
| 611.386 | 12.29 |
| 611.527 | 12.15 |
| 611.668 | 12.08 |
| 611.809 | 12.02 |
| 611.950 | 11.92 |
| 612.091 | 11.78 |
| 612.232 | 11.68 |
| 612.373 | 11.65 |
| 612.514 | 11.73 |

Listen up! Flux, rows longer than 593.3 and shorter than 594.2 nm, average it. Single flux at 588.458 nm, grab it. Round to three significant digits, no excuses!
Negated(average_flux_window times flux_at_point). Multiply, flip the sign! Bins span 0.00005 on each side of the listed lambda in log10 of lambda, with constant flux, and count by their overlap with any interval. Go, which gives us -172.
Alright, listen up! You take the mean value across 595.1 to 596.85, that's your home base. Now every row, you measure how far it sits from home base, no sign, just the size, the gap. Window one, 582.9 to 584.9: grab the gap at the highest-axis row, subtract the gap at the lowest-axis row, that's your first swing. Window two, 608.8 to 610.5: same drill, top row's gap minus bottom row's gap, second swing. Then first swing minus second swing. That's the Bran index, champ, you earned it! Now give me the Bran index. -0.4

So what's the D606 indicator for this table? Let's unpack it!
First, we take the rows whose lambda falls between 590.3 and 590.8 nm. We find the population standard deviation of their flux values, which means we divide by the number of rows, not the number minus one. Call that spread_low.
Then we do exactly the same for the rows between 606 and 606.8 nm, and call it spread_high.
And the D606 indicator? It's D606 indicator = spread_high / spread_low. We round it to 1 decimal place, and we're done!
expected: 2.1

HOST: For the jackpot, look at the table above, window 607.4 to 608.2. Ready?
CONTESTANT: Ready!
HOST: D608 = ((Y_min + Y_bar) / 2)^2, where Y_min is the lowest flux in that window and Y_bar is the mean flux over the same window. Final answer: 156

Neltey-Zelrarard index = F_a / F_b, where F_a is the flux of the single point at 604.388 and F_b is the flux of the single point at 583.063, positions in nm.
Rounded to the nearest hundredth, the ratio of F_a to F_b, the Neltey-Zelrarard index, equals 0.99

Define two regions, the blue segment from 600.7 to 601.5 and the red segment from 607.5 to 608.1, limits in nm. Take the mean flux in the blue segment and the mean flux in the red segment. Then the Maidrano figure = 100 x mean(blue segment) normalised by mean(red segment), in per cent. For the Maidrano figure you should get 105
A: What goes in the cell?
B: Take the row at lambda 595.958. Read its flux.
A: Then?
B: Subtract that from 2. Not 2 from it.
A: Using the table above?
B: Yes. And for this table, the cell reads -10.7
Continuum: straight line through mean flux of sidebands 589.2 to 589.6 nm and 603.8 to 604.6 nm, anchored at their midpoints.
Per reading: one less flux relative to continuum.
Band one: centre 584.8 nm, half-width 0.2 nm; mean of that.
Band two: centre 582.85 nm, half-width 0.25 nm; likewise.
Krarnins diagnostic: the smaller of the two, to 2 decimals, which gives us -0.10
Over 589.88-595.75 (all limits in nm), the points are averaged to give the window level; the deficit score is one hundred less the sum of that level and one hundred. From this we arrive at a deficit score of -12.7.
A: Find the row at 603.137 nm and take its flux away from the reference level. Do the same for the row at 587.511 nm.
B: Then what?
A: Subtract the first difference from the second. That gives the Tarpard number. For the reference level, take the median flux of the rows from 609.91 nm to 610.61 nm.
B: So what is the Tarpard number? -3.46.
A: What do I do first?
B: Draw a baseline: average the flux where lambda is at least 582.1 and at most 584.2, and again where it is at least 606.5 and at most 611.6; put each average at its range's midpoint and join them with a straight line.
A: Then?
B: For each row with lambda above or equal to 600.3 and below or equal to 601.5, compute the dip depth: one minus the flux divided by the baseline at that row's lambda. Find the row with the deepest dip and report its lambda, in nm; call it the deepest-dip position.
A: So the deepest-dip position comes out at 600.365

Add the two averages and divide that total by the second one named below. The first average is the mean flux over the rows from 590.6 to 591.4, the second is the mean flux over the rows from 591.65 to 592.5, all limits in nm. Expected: 1.99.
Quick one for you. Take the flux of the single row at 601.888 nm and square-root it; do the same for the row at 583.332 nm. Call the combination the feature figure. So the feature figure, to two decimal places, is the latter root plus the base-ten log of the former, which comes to 4.15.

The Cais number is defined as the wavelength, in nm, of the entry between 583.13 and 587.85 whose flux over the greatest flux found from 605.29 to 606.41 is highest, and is 587.511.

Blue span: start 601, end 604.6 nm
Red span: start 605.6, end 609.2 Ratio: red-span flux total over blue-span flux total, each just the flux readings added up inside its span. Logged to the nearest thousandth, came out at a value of 0.950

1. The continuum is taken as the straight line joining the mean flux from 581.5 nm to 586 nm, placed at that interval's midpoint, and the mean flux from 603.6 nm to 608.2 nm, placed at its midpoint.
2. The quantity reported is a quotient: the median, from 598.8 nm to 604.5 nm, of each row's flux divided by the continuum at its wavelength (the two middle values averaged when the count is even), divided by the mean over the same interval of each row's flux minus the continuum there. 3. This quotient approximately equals 2.8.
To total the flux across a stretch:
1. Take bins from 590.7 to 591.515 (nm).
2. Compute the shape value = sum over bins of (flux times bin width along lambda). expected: 10.1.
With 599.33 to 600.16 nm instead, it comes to 11.3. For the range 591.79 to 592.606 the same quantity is 10.3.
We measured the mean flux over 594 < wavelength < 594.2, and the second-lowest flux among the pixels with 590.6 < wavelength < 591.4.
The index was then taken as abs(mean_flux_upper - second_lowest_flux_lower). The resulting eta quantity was 0.96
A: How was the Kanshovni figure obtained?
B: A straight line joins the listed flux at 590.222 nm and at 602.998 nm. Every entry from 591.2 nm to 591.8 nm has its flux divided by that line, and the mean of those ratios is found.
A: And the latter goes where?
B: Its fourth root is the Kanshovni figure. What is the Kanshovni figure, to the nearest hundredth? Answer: 0.99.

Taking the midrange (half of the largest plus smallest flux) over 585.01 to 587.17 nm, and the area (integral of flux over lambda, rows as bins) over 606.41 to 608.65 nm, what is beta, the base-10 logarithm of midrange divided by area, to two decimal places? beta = -0.31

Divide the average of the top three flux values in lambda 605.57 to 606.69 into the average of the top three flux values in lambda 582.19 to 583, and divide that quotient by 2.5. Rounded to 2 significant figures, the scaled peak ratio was 0.45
